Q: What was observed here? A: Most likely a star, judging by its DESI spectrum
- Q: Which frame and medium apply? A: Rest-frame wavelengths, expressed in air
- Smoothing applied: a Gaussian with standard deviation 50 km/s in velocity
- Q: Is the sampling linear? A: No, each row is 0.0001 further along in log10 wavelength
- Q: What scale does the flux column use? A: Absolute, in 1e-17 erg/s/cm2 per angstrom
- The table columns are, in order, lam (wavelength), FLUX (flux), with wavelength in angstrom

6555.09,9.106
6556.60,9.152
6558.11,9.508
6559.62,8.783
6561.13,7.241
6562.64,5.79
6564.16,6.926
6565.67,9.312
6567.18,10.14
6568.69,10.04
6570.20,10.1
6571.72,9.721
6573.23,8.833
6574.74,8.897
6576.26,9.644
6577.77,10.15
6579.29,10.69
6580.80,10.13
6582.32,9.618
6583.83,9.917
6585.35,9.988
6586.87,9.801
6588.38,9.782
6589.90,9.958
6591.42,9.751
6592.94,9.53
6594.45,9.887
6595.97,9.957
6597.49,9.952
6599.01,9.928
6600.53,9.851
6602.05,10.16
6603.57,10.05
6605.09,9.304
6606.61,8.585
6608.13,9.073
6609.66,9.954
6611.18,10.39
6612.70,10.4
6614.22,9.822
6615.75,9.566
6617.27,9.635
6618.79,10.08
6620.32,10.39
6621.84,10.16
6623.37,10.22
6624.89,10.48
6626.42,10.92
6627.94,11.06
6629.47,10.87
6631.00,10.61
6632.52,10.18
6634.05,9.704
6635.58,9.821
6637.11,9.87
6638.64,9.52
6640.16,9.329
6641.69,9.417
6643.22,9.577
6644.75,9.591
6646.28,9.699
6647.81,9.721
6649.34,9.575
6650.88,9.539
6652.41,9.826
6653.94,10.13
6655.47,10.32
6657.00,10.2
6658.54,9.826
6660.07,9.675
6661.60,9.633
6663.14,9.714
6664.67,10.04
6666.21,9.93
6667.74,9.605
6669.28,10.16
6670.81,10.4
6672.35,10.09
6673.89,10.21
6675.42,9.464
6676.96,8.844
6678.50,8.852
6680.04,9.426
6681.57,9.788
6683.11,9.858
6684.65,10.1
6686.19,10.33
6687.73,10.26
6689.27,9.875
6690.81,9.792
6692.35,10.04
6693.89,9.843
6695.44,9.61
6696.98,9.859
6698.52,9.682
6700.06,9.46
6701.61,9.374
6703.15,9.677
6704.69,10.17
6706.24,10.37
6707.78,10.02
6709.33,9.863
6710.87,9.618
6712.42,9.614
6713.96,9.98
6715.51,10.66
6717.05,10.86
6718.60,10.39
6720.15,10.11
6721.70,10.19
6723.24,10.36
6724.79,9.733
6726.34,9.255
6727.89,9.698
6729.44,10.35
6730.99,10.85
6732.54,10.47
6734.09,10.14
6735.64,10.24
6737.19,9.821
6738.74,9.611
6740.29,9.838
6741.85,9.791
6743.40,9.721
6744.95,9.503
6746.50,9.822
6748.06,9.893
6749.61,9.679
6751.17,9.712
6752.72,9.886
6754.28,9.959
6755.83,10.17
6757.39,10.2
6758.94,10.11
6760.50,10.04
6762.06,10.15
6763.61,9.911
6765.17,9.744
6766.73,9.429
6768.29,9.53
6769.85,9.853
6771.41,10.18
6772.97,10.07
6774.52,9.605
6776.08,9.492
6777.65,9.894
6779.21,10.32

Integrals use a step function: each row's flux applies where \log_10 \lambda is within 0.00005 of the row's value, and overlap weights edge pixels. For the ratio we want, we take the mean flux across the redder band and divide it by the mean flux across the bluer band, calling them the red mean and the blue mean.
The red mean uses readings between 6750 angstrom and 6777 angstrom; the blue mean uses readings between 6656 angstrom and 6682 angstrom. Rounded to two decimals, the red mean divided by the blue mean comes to 1.01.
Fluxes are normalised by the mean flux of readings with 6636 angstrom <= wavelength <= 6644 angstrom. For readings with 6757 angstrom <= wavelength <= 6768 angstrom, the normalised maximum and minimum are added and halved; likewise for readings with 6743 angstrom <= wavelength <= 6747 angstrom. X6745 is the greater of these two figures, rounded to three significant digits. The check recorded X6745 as 1.03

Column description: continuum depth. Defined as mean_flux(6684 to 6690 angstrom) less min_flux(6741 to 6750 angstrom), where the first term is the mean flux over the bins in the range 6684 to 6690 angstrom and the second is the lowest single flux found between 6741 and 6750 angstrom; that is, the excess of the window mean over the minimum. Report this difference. 0.6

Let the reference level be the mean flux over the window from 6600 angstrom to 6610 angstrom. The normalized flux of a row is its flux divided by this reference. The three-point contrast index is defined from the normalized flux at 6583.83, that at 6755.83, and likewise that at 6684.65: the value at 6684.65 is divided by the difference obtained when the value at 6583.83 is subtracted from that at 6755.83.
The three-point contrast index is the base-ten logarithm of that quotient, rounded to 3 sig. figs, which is 1.60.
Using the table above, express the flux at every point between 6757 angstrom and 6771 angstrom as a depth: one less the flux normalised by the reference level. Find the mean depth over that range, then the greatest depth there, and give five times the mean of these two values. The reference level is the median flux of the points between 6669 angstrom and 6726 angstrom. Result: 0.11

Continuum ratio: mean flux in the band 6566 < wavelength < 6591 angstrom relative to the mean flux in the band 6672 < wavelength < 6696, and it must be 1.01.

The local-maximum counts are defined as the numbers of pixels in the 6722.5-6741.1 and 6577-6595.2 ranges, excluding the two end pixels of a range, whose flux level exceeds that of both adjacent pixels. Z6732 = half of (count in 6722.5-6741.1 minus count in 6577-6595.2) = -0.50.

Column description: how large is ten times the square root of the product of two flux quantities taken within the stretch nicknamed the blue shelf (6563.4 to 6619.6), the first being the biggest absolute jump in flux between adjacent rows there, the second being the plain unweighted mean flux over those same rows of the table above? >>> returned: 48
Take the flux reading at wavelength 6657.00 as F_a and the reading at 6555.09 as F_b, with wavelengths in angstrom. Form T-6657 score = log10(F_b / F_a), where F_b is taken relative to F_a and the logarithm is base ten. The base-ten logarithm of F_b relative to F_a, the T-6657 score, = -0.05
